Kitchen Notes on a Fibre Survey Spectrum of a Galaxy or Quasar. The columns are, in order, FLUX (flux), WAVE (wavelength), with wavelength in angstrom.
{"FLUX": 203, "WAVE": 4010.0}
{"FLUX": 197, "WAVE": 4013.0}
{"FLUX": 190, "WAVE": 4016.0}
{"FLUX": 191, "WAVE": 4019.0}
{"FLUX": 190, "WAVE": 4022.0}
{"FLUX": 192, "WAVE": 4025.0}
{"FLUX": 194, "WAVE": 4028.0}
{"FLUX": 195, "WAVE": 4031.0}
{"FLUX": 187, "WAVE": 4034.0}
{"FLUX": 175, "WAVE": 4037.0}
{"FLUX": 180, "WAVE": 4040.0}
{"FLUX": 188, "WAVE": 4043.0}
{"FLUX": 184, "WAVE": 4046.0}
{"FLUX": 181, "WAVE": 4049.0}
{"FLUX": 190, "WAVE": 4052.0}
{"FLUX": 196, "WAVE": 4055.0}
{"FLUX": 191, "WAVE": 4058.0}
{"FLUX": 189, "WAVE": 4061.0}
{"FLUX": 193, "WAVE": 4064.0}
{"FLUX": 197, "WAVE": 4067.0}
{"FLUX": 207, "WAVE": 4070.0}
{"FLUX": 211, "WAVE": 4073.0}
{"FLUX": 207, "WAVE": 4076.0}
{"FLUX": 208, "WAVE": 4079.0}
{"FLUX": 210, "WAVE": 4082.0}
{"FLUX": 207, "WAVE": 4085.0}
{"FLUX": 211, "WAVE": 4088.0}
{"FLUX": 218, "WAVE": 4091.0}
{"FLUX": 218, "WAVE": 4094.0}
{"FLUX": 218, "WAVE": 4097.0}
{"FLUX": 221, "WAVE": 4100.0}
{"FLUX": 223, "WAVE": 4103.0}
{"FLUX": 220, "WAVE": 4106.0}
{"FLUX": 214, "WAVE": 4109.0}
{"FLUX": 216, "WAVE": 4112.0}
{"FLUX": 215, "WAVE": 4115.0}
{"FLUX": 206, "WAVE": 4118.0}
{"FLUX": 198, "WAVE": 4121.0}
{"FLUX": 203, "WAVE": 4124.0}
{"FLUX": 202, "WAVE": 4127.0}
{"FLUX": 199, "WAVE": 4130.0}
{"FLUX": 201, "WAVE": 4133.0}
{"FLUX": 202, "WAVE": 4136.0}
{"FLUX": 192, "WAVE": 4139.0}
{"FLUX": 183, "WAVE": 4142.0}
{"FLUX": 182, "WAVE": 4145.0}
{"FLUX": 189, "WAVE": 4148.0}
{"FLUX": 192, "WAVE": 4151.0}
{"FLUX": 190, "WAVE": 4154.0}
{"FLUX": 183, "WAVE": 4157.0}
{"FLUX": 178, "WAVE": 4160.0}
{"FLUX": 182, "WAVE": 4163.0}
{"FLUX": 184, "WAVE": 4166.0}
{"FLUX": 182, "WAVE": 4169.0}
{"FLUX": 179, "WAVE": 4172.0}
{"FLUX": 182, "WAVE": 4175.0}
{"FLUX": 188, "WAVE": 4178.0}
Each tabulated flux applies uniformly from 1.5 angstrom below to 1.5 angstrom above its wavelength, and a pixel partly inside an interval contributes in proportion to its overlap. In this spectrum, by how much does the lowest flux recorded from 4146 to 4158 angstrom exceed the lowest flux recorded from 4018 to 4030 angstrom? -7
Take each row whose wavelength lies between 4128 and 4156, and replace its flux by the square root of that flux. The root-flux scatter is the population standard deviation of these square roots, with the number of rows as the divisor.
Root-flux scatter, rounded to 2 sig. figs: 0.25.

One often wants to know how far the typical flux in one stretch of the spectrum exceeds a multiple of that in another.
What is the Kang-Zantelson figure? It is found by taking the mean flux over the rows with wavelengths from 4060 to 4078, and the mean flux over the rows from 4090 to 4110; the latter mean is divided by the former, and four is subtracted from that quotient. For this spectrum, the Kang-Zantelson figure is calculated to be -2.91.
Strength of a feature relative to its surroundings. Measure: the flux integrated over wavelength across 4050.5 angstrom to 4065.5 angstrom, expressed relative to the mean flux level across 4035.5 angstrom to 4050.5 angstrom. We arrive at 15.8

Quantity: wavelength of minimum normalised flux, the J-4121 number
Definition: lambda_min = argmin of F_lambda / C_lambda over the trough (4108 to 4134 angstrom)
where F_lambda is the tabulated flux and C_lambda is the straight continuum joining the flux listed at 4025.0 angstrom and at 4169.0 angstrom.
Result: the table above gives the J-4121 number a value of 4121.0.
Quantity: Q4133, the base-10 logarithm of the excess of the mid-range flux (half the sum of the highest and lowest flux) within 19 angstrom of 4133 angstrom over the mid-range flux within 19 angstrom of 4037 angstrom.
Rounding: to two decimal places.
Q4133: 1.11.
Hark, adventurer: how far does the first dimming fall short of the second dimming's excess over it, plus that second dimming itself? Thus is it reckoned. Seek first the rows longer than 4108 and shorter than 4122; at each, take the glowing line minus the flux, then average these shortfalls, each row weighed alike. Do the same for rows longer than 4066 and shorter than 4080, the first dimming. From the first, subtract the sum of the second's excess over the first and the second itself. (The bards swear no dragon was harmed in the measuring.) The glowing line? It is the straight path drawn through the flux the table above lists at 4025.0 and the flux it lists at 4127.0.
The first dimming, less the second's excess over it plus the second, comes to -1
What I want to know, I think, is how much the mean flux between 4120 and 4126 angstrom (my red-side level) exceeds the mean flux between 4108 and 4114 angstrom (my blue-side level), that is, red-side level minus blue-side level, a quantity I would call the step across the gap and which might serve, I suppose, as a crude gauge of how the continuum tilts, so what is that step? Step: -14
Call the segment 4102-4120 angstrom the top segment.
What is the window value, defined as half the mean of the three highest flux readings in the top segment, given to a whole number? 110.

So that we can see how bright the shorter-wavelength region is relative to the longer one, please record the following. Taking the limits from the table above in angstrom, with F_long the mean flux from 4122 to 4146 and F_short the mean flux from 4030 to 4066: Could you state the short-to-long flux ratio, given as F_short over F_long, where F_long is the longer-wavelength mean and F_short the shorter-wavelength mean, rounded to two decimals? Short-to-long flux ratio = 0.96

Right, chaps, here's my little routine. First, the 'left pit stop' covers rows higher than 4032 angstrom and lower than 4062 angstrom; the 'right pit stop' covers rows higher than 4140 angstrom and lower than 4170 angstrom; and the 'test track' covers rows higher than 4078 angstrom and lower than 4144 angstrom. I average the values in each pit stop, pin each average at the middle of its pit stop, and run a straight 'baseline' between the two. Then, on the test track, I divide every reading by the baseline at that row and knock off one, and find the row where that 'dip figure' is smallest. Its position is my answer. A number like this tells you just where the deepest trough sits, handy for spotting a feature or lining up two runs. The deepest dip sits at 4142.0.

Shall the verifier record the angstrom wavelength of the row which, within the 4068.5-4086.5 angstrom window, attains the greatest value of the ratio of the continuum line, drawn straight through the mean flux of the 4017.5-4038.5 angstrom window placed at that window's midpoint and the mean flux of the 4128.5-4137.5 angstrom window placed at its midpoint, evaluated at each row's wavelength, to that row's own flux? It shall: 4085.0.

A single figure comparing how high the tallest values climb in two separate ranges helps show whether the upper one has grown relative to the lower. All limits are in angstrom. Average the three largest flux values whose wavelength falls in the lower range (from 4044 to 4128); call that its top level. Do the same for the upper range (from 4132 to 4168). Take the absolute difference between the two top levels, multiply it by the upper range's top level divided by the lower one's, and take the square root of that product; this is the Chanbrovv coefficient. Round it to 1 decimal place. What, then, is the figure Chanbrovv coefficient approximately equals 4.5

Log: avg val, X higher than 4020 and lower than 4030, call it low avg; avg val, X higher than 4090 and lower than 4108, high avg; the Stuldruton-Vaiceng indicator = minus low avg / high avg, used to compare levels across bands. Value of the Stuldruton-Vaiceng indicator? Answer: -0.87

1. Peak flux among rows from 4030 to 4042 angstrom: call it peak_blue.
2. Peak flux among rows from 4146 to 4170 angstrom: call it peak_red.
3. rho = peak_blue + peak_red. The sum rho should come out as 387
